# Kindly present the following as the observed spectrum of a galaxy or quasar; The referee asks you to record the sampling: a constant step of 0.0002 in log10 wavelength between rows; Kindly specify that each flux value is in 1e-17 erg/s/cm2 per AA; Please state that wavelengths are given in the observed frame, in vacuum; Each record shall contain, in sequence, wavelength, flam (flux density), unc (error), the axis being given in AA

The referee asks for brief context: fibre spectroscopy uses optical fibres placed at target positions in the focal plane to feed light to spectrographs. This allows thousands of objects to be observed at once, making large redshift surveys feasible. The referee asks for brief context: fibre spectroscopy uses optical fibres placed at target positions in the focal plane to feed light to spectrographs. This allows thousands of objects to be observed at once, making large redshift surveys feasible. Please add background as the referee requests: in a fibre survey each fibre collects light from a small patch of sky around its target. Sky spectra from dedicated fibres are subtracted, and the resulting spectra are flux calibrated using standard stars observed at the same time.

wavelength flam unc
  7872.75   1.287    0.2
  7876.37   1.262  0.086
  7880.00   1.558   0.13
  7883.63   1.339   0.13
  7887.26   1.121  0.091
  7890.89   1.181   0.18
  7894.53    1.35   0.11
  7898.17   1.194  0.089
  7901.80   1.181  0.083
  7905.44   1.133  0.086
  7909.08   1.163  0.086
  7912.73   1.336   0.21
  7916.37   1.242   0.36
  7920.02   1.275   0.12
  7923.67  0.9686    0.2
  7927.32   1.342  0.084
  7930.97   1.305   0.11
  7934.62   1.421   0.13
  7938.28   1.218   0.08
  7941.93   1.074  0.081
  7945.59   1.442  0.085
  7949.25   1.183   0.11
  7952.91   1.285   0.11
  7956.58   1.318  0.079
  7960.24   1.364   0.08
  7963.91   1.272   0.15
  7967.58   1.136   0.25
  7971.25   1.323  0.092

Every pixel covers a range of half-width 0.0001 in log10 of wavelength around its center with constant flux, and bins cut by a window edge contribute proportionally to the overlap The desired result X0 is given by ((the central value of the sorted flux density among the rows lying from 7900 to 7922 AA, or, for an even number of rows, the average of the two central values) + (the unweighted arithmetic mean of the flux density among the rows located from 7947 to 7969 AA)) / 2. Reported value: 1.24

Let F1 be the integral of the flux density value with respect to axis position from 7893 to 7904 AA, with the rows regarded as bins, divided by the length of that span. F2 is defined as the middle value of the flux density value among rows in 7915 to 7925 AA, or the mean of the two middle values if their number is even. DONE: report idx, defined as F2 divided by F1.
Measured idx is 1.01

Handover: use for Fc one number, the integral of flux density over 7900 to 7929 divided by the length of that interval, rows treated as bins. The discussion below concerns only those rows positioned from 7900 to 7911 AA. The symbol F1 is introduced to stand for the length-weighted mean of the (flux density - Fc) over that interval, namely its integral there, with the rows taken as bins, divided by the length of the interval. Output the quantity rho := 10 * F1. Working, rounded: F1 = -0.044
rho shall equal -0.4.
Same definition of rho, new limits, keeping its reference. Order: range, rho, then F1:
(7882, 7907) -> 0.1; 0.010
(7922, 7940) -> 0.5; 0.049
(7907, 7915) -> 0.4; 0.041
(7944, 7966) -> 1.0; 0.103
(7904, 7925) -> -0.1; -0.012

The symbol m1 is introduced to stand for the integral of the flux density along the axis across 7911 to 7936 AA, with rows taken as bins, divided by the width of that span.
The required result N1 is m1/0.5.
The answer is 2.53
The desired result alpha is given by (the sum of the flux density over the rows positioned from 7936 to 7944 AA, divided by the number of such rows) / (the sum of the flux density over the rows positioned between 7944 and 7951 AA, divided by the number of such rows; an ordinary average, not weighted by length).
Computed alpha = 0.87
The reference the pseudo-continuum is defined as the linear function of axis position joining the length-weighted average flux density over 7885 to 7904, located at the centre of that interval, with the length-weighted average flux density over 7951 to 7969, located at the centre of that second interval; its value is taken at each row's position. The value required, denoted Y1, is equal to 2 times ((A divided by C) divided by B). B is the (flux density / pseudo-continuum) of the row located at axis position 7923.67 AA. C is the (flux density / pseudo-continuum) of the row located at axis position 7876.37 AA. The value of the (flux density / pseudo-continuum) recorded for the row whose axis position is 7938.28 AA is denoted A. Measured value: 2.3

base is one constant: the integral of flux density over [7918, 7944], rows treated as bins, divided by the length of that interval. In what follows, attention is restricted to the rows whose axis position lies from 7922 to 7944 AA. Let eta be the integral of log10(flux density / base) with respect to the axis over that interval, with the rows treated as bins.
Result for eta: -0.12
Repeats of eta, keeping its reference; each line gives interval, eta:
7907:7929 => -0.15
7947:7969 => 0.24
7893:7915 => -0.07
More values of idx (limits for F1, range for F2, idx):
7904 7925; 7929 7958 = 1.09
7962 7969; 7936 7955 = 1.01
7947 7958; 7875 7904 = 0.97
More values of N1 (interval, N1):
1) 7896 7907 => 2.35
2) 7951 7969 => 2.55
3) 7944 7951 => 2.62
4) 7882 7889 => 2.46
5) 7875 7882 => 2.83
